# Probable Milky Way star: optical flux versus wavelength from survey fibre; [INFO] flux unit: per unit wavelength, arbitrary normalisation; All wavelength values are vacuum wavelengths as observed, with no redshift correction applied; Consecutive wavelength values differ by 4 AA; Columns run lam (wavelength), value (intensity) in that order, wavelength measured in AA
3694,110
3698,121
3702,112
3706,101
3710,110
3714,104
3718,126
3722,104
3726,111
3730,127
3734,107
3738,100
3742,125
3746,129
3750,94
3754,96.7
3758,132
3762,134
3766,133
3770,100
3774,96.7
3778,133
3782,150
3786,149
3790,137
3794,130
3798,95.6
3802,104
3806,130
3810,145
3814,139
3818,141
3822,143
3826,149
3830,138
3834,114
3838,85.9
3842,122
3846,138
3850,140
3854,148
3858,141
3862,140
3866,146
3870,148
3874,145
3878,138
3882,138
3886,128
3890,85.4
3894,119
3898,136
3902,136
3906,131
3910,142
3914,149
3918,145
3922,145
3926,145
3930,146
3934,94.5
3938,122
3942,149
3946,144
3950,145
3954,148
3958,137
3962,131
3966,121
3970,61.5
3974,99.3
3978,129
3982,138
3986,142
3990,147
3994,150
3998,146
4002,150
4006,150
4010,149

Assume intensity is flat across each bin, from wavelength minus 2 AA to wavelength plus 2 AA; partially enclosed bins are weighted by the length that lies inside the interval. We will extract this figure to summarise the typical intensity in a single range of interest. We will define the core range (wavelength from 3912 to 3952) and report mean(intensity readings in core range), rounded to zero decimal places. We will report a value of 138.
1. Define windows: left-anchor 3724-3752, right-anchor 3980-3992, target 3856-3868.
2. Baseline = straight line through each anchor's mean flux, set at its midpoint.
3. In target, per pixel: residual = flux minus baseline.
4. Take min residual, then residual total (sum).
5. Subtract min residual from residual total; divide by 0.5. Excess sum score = 63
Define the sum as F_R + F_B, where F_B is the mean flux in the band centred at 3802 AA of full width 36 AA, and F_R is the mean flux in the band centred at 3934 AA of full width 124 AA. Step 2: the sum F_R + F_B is 262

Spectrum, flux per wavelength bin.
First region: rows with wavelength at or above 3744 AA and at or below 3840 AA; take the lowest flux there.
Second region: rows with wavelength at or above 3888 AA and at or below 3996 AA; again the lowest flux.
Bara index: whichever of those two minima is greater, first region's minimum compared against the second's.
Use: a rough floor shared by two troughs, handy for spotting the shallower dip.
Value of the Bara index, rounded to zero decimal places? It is 86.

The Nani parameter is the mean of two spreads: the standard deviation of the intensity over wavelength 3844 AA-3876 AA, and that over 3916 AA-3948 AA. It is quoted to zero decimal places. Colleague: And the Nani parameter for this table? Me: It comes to 11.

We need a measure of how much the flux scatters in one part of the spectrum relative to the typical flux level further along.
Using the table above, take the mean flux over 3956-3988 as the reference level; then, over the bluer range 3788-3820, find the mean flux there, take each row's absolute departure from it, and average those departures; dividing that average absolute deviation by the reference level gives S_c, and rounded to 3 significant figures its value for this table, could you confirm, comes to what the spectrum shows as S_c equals 0.116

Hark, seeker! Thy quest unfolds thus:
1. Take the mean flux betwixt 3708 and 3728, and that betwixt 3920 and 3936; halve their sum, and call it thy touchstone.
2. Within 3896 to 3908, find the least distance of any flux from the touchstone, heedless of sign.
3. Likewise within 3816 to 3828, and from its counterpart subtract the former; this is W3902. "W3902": 10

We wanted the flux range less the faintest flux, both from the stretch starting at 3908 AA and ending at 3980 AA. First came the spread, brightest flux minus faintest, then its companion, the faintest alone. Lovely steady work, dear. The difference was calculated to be 26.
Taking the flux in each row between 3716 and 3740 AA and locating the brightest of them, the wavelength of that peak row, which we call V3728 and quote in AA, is 3730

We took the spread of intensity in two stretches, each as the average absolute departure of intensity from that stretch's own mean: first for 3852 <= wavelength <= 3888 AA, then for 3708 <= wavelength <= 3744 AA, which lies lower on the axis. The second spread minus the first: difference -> 4.1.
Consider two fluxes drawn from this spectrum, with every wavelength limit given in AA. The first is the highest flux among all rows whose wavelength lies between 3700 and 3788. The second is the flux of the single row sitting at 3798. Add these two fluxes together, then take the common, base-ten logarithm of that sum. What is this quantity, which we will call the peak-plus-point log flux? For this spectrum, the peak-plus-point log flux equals 2.39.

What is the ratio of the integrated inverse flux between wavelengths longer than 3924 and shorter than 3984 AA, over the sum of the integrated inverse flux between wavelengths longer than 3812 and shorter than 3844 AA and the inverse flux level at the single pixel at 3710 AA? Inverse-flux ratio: 1.9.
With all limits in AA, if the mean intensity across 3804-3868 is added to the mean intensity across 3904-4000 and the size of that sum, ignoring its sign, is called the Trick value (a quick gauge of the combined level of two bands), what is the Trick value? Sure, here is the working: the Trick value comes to 269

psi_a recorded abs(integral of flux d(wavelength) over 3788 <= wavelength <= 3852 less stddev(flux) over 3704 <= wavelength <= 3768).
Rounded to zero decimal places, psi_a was 8192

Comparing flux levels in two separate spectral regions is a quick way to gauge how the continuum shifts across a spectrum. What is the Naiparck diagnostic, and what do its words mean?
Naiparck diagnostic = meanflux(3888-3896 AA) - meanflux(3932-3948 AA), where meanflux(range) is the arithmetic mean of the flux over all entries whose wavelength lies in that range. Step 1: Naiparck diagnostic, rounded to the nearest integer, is -25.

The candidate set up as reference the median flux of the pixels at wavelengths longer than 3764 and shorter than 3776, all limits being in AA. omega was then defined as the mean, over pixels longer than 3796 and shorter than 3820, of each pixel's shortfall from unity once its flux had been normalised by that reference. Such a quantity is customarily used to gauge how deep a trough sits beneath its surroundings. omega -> -0.26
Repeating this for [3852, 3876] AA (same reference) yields -0.45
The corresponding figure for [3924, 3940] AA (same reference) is -0.27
